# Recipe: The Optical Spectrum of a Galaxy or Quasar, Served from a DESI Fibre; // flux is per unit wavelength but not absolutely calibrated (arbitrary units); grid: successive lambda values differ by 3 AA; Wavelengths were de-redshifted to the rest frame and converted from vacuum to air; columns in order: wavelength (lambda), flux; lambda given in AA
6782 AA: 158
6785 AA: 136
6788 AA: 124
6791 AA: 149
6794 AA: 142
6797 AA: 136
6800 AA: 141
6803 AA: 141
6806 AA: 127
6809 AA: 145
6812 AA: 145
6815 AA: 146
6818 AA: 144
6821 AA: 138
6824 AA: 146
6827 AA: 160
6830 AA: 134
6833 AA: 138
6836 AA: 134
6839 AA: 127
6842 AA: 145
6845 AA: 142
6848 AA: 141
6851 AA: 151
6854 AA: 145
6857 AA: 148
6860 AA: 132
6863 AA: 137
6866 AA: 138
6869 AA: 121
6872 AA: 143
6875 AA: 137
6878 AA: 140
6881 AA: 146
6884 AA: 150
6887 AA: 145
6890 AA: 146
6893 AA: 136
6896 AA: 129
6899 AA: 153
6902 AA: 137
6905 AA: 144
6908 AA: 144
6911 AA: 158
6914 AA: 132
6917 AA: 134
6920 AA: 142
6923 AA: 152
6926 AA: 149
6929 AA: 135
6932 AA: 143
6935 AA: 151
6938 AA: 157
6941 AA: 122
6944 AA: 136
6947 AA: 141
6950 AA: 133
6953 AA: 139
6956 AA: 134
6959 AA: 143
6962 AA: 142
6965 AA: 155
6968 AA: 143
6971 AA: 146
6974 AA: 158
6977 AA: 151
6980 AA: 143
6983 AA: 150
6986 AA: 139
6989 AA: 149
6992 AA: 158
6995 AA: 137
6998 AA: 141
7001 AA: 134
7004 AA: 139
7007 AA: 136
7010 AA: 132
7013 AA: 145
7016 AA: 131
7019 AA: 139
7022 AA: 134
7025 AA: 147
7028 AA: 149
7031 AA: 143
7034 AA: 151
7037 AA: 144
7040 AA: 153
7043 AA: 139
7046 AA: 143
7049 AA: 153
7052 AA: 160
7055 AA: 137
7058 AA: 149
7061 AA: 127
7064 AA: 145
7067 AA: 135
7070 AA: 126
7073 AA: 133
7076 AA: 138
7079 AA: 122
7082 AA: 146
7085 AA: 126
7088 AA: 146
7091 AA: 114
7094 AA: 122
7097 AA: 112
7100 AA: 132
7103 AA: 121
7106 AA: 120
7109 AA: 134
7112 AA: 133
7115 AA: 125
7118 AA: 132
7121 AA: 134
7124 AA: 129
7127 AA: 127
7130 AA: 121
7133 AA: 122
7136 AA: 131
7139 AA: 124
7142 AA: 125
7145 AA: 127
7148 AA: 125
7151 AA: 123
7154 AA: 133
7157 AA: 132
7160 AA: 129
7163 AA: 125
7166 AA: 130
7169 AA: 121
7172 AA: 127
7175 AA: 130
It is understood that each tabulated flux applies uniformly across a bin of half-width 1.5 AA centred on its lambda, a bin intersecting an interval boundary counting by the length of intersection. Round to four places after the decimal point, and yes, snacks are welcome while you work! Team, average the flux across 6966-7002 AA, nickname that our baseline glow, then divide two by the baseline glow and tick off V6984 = 0.0137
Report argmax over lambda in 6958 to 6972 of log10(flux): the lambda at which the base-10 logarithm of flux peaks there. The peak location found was 6965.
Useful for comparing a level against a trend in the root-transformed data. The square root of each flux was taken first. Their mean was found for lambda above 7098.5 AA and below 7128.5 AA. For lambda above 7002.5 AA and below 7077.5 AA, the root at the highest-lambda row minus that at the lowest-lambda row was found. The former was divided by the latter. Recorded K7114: -267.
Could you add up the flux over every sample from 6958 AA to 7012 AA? 2596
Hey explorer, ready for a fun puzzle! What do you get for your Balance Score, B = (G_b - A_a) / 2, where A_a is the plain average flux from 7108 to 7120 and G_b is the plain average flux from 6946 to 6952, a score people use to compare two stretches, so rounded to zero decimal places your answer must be 3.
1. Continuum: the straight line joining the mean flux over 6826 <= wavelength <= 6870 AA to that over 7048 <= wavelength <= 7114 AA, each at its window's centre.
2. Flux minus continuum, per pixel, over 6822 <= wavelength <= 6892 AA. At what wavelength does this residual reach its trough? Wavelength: 6869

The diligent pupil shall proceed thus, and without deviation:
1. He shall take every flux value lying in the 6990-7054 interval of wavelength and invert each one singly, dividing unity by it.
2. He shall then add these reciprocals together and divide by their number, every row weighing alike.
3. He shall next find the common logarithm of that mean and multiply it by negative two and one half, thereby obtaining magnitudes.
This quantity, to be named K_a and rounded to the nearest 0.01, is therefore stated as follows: 5.39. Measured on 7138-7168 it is 5.26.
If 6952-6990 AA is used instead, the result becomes 5.41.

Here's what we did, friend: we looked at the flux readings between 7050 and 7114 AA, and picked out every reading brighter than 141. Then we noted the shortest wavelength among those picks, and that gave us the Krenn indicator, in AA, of 7052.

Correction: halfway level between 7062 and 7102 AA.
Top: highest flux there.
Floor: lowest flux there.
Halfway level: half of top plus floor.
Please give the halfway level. 129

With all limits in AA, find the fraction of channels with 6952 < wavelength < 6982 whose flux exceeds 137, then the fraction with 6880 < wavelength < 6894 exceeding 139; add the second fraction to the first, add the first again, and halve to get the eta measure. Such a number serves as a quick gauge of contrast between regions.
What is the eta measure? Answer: 1.30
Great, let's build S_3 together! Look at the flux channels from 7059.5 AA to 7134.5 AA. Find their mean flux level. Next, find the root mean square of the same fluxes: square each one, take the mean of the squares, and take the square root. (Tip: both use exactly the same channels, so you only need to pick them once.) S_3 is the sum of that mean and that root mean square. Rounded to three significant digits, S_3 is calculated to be 258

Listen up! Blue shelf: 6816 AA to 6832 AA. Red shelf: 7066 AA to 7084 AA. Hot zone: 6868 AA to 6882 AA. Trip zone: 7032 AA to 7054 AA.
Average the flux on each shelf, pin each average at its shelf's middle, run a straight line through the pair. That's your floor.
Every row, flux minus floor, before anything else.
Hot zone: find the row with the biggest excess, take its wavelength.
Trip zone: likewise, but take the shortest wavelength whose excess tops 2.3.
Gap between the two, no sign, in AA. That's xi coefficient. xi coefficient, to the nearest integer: 153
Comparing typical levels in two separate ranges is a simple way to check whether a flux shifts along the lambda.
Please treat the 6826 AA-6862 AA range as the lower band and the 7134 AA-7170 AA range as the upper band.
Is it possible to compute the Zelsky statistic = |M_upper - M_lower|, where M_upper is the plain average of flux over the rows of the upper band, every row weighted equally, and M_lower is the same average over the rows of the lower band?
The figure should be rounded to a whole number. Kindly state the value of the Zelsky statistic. 14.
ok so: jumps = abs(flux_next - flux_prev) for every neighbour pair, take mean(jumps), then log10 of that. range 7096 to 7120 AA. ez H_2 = 0.95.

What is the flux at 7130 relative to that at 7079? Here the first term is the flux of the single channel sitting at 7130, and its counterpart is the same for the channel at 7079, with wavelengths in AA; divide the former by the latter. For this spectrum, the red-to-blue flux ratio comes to 0.99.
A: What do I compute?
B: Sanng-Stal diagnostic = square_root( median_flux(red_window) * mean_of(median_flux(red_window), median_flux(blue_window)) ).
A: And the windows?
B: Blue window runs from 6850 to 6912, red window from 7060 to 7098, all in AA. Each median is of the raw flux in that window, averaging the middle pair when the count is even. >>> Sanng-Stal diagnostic 131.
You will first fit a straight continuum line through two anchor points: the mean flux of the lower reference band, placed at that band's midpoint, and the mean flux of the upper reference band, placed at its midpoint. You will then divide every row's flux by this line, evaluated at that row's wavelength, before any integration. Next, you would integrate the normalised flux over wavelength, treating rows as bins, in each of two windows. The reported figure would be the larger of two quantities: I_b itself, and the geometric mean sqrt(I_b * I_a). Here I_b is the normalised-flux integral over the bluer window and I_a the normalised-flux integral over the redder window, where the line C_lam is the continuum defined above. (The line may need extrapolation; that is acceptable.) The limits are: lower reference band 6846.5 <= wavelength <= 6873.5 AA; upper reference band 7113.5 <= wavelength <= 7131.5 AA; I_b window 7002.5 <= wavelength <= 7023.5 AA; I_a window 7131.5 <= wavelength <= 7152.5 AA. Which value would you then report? 21.6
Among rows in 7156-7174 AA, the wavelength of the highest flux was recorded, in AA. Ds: 7157 AA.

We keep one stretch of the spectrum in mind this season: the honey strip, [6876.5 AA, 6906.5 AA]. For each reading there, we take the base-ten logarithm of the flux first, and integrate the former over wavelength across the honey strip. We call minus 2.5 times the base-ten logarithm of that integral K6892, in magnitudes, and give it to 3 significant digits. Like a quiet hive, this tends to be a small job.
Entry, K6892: -4.53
